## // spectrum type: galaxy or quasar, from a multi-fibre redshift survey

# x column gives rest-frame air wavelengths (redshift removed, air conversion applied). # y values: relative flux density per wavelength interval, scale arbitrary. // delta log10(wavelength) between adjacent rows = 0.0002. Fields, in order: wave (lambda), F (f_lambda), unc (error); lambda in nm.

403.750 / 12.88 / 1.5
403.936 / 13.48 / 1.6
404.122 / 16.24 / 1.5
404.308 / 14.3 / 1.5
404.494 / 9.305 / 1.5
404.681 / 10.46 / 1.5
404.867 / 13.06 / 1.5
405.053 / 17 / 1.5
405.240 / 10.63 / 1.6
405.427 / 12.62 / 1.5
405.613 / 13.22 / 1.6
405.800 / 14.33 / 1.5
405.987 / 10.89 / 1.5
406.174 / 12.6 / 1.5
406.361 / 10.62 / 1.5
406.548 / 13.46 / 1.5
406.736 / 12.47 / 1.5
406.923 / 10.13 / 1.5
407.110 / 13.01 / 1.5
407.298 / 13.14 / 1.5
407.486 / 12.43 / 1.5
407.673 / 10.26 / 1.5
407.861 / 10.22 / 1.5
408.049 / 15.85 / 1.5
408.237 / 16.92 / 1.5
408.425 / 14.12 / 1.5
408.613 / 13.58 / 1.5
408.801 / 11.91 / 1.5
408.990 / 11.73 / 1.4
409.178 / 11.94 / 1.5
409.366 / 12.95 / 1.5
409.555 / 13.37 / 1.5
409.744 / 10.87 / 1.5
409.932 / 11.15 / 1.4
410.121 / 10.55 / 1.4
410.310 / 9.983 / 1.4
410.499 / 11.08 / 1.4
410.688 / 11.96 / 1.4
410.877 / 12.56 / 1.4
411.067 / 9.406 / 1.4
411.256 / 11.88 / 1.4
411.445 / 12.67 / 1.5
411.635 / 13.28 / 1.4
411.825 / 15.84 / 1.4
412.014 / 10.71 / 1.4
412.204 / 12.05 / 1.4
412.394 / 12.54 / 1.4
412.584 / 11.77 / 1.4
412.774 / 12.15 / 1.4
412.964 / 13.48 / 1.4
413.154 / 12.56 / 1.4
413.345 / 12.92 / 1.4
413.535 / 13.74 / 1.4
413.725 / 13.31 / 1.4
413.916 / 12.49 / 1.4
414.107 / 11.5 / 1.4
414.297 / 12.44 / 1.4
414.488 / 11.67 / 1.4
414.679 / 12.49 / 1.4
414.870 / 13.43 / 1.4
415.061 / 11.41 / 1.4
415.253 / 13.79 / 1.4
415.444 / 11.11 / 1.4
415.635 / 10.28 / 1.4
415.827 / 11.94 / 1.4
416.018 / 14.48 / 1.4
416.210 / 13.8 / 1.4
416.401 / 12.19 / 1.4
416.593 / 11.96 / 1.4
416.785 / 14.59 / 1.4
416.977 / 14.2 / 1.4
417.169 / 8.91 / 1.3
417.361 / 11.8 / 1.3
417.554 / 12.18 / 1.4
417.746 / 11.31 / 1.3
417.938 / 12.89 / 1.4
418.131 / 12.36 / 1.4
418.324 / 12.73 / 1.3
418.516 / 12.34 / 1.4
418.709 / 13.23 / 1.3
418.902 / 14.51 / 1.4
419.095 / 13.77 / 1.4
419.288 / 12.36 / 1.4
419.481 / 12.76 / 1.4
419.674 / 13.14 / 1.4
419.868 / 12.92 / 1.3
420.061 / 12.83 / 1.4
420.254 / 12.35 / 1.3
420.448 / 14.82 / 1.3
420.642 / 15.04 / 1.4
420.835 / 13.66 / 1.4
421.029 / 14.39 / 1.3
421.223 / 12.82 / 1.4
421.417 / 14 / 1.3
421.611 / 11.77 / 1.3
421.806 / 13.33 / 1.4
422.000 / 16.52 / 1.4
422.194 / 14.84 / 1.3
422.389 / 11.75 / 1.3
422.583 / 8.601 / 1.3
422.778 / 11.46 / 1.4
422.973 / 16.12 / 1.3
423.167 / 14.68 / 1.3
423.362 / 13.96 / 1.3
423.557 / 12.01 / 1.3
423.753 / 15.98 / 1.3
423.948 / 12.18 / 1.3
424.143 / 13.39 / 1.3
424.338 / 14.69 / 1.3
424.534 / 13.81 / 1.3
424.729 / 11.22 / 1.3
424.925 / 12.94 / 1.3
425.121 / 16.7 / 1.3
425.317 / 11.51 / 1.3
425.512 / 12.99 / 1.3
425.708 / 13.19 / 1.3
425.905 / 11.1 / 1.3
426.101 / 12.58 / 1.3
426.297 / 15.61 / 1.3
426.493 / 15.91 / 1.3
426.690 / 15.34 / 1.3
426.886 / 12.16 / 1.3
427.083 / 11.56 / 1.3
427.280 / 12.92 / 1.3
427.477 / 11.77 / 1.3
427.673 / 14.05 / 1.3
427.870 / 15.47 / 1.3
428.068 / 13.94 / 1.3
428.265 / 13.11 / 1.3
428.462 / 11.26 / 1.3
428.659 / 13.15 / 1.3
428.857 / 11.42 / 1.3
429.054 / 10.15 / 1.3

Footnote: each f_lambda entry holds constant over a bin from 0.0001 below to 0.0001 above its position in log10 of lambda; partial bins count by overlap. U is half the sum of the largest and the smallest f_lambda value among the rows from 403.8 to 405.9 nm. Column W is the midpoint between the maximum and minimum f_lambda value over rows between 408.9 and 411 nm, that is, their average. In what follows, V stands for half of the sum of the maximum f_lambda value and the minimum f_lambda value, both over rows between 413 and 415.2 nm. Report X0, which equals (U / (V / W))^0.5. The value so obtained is 3.49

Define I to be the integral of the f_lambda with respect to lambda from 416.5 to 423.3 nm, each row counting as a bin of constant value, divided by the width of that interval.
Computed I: 13.1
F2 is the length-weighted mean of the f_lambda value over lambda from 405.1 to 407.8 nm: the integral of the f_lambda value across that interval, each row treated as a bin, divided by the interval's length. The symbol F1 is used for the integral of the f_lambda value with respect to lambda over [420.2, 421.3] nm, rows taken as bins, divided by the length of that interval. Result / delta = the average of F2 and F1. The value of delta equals 13.1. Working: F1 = 13.9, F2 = 12.2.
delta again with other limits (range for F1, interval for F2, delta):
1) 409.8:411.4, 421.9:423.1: 12.2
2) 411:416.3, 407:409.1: 12.7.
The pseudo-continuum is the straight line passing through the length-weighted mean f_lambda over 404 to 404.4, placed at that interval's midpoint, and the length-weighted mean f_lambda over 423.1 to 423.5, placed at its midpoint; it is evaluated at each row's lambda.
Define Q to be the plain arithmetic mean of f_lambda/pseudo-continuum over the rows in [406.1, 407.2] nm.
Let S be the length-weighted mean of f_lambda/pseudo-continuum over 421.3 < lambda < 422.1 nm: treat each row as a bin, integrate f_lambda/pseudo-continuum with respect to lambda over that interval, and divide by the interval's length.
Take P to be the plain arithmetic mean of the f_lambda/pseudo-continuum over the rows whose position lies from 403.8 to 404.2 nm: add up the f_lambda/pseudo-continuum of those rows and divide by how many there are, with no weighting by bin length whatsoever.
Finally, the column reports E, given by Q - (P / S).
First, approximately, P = 0.98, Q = 0.80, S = 0.98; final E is -0.20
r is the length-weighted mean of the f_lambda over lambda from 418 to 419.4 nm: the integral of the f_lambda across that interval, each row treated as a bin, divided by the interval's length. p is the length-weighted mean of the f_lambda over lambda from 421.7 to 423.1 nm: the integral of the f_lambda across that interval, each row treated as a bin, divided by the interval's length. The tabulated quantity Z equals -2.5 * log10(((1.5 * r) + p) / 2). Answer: -3.04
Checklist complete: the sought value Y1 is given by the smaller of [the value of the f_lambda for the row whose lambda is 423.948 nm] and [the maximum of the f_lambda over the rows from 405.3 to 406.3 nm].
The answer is 12.2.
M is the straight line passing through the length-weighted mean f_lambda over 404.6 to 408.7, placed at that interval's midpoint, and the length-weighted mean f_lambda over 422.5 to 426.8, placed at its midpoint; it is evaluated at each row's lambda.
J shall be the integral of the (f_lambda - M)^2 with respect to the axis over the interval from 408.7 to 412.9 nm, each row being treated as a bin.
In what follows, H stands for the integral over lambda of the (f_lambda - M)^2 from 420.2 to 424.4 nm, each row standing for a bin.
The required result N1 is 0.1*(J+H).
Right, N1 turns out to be 2.5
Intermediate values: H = 14.1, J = 11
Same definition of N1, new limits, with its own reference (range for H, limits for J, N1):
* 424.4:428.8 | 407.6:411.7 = 2.8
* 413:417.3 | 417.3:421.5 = 1.3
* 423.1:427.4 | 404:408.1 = 2.9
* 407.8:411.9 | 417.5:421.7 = 2.0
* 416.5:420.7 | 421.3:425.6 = 2.4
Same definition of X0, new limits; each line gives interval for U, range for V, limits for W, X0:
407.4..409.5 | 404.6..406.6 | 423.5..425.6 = 3.71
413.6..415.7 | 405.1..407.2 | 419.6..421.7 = 3.63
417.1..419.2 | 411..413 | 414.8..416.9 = 3.40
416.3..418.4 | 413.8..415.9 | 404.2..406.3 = 3.58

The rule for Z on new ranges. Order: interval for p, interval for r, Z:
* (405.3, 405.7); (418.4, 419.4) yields -3.03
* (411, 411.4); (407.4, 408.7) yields -2.98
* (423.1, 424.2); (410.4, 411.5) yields -2.98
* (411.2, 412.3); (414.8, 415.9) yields -2.97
